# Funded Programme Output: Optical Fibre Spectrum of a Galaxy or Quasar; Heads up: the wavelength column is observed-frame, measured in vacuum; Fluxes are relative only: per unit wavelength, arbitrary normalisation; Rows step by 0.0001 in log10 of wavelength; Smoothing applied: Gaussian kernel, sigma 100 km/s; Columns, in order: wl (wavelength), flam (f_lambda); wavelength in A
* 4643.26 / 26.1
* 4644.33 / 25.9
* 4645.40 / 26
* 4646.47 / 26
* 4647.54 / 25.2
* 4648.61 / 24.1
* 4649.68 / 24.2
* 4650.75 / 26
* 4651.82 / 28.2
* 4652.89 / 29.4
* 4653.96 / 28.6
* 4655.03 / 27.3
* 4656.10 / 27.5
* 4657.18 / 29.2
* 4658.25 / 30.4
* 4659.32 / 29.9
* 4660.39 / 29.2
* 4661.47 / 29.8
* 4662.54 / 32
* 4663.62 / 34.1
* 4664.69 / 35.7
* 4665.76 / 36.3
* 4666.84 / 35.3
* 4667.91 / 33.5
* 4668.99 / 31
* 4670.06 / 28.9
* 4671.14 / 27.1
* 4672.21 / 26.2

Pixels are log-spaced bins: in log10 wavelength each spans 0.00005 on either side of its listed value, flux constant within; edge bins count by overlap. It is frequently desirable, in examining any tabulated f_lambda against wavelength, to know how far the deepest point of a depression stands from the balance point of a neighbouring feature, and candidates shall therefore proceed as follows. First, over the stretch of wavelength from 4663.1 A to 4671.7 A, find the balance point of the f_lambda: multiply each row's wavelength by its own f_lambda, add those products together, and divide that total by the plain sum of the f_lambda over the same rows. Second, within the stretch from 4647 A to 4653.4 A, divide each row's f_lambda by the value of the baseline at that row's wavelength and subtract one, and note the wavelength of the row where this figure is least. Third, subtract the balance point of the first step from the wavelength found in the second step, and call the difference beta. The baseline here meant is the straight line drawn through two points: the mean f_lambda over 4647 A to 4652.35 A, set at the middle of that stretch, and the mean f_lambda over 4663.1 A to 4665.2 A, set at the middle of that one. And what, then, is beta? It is -17.5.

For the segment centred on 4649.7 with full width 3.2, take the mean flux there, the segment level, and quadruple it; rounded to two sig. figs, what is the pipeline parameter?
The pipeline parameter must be 99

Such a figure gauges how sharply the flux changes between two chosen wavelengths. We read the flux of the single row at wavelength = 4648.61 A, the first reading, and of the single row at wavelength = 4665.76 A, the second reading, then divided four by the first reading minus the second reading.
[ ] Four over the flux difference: -0.3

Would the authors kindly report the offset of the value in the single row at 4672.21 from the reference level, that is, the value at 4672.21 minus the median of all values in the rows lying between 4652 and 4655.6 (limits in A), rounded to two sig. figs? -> -2.4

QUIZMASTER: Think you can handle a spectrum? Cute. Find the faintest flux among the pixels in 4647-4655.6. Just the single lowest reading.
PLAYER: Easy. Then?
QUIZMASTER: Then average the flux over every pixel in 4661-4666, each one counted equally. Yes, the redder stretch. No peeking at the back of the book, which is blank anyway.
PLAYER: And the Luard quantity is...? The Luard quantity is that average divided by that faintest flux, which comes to 1.39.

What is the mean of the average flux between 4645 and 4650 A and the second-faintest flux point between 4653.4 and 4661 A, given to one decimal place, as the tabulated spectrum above 26.3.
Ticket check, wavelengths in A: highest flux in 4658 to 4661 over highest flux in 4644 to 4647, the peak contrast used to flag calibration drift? 1.17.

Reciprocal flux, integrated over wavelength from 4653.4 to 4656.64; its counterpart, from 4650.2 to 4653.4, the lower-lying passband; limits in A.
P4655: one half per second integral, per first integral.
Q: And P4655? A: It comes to 37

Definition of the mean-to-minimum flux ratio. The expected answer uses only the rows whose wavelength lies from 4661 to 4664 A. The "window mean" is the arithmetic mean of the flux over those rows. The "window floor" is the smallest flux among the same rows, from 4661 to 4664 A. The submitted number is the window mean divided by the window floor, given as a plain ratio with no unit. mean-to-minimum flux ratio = 1.07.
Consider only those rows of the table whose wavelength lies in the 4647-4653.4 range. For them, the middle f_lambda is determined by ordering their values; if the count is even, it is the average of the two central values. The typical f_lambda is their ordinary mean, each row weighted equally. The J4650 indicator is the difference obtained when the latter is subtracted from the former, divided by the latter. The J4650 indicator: -0.022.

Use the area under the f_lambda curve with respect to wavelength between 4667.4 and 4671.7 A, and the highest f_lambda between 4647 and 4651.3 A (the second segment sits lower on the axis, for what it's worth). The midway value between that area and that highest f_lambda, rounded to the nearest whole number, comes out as 78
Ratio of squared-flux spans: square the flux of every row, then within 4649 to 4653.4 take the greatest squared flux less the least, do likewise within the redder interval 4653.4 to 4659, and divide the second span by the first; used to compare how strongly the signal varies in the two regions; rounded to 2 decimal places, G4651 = 0.64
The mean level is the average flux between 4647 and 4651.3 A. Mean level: 25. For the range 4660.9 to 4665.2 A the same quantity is 33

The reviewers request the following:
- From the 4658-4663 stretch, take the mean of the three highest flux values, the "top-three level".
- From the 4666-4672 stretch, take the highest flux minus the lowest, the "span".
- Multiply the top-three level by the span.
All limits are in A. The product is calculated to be 252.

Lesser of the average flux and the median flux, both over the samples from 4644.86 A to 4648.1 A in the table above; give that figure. 26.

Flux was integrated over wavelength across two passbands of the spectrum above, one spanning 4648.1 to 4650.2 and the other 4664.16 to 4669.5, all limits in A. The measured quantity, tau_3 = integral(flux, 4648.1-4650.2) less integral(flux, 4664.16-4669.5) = -133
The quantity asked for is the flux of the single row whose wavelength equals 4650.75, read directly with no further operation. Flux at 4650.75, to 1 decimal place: 26.0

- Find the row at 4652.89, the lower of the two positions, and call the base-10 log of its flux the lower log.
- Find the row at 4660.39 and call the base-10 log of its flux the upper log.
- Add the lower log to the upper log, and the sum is 2.93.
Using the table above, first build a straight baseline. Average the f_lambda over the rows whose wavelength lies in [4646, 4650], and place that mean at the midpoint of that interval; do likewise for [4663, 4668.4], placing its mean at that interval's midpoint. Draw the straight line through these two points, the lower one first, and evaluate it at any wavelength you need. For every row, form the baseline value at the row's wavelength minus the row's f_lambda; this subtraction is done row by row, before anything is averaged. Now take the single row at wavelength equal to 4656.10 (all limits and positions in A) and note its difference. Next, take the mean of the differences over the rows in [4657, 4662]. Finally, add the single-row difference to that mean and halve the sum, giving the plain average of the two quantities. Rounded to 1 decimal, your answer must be 1.8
